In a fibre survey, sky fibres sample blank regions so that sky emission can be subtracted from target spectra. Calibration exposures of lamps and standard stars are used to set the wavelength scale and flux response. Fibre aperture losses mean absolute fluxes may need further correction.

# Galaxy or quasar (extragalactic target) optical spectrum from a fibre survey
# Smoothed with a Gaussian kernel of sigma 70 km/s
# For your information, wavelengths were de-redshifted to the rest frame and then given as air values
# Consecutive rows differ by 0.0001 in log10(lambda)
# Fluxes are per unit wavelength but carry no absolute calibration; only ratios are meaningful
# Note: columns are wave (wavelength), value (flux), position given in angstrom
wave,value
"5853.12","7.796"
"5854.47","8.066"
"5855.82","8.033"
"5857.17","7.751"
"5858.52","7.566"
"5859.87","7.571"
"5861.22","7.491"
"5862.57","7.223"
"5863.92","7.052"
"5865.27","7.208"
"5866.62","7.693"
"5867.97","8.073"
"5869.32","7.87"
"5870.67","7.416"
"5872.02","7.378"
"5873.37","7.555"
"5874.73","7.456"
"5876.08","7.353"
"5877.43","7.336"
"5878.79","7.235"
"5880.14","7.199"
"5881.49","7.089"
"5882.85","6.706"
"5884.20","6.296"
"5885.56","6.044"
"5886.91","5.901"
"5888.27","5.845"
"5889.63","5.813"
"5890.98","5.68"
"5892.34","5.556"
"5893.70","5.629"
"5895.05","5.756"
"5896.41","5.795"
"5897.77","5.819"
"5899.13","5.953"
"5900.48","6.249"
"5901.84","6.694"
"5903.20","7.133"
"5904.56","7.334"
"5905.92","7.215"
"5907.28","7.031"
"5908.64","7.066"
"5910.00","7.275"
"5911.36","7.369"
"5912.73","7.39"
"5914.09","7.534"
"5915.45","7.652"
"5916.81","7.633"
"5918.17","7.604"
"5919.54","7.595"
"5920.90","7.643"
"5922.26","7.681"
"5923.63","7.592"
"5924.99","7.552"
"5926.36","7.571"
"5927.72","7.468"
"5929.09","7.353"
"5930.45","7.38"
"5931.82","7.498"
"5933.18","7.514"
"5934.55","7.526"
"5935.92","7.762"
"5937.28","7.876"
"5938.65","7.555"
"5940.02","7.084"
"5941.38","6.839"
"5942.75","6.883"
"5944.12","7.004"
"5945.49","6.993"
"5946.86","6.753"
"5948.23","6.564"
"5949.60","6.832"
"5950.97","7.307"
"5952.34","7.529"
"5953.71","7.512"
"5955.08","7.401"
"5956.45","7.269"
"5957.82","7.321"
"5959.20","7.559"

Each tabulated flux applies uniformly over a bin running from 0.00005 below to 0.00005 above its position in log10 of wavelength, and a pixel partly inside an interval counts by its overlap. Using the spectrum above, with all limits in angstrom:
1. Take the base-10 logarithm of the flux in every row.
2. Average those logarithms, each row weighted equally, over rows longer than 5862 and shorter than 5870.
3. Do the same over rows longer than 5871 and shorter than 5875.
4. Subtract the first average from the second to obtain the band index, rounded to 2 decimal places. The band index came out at 0.00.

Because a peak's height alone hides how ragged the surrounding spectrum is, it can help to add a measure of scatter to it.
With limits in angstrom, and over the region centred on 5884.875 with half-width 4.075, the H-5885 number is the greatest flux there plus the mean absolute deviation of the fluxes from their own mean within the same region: 7.5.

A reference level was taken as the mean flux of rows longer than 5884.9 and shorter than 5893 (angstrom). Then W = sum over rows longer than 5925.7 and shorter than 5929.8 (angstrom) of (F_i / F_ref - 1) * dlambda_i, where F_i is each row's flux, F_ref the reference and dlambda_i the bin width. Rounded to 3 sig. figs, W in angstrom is 1.17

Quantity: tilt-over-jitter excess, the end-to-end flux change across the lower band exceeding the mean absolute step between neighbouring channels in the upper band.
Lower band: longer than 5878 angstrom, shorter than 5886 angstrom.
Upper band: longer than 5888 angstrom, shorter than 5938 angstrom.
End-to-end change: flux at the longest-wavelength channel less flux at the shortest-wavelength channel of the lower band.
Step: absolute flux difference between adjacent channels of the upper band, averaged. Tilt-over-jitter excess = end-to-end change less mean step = -1.3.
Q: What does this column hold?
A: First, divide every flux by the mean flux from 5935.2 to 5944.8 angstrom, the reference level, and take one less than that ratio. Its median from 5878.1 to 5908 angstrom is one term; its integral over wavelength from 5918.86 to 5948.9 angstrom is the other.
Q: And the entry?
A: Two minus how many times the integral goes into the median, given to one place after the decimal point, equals 2.6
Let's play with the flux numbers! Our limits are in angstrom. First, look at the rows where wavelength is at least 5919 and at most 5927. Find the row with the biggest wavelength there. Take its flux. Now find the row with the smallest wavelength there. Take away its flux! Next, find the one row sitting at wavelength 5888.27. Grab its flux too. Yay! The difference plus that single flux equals 5.8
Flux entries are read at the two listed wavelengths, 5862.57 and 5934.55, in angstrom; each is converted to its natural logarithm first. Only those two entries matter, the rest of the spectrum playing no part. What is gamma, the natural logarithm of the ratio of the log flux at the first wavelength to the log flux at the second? -0.02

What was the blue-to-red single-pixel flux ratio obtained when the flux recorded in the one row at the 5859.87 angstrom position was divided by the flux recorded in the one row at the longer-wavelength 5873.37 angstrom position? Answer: 1.00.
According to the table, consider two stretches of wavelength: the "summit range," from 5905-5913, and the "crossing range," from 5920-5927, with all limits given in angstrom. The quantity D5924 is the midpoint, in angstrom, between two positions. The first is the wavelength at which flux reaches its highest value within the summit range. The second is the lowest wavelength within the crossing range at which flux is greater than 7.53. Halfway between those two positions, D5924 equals 5916.8 angstrom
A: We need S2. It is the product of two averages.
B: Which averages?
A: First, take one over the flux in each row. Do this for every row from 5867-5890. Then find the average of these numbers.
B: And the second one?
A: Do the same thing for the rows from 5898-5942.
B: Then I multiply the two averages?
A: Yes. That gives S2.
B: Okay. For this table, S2 0.0198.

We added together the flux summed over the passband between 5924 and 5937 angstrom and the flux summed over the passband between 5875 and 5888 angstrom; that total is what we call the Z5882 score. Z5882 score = 128.8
